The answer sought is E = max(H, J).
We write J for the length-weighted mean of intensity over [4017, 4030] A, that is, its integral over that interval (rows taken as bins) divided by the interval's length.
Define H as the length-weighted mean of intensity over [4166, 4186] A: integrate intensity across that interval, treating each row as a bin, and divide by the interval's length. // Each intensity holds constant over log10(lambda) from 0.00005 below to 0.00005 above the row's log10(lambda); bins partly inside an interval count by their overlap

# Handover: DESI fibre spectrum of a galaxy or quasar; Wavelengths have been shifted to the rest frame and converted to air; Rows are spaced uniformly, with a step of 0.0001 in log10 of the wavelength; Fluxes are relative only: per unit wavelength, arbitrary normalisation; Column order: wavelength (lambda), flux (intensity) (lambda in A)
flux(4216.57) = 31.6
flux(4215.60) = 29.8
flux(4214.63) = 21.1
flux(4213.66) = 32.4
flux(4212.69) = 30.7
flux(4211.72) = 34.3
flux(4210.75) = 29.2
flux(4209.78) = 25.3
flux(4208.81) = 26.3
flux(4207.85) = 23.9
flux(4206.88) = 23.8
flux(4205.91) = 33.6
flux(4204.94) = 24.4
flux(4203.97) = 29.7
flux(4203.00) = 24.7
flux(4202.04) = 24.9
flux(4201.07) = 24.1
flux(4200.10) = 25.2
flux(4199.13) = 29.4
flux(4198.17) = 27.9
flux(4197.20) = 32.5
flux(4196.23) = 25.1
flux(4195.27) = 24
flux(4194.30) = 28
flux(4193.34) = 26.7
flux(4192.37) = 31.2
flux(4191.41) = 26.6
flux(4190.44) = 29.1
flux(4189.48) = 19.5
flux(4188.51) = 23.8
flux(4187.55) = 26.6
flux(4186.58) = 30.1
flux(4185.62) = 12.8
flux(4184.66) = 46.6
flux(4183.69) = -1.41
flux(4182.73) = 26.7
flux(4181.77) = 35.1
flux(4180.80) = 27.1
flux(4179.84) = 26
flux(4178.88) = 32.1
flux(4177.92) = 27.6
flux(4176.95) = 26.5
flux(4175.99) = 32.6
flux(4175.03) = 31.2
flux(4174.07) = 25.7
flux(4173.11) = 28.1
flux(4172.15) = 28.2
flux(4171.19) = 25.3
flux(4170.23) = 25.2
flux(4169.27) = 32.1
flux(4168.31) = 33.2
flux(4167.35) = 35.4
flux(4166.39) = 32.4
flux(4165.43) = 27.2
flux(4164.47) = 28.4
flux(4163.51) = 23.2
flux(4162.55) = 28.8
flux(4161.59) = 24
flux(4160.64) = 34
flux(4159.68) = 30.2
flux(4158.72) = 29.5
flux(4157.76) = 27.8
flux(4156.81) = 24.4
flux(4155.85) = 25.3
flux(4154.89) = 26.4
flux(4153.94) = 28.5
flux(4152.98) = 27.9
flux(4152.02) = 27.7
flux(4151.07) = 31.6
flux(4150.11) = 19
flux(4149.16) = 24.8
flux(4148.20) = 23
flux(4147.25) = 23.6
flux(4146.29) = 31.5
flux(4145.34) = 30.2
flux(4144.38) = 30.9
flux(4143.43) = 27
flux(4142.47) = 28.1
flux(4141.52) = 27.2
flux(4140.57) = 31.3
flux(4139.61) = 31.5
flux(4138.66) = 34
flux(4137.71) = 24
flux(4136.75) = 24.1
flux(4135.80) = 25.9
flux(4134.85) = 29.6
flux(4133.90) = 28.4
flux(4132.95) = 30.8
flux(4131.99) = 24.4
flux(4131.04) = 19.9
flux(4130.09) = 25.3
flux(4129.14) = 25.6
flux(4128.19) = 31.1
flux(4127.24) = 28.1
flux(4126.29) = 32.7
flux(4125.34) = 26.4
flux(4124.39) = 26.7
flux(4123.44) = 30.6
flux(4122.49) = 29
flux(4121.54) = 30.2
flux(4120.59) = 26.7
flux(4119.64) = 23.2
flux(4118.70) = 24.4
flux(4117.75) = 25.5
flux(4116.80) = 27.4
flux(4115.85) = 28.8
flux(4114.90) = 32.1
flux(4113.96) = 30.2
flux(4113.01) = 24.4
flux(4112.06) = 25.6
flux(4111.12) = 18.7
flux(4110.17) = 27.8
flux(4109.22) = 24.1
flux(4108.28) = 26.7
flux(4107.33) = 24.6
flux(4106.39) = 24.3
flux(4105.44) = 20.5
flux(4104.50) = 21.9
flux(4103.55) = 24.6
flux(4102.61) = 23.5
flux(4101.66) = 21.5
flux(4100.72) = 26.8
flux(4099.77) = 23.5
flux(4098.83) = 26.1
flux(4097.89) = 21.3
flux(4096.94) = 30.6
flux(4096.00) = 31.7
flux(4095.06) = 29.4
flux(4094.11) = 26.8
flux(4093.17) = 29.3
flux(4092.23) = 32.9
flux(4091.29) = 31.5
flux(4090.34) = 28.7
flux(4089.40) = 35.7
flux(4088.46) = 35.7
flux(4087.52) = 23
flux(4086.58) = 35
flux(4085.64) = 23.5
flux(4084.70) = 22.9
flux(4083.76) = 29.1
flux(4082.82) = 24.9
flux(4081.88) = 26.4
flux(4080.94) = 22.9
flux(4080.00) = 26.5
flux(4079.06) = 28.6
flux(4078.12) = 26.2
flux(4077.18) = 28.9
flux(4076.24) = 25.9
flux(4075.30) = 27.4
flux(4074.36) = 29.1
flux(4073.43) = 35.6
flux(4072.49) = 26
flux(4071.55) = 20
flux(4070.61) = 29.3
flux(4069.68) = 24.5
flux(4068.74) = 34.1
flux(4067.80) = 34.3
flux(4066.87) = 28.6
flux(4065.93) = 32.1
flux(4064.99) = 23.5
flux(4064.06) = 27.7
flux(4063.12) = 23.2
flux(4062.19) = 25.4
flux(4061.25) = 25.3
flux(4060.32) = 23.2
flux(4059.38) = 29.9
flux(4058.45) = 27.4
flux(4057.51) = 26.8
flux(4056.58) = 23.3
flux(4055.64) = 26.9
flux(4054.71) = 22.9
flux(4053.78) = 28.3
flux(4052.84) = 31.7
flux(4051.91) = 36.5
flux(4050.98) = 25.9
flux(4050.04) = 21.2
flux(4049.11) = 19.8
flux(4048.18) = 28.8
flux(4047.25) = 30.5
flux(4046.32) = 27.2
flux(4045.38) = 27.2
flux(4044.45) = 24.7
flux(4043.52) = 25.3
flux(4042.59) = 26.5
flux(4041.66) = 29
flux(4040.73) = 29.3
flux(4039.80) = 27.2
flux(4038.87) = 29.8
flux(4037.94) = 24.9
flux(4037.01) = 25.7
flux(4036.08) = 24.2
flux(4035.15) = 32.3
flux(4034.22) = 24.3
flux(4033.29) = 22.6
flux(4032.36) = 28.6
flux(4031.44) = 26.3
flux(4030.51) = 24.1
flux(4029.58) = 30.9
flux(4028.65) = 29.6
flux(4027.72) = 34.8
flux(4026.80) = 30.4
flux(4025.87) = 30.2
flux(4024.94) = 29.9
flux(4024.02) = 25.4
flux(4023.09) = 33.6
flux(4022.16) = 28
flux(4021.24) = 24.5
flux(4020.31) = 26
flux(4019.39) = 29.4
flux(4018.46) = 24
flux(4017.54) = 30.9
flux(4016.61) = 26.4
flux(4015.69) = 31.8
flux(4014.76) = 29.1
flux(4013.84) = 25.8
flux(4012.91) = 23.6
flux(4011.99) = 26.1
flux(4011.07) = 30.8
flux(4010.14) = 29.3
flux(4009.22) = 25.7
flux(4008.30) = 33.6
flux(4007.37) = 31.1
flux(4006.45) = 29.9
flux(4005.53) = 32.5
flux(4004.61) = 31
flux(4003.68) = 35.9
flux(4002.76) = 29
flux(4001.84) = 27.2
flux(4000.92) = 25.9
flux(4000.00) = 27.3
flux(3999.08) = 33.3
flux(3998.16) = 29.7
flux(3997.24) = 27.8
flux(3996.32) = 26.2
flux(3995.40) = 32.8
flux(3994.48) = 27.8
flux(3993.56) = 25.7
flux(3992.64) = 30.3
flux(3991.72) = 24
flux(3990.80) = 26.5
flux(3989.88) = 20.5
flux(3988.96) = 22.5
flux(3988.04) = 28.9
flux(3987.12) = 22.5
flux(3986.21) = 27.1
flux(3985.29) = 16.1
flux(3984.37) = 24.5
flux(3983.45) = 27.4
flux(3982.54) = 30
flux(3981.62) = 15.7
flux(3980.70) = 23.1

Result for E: 29.1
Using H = 28.1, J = 29.1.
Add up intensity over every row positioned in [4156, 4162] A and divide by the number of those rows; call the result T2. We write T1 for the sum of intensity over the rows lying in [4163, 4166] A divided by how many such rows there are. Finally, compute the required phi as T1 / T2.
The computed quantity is 0.93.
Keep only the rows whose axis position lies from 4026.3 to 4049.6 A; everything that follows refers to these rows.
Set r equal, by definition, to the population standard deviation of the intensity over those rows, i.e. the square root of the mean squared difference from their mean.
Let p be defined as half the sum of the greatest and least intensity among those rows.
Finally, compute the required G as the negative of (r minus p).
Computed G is 24.0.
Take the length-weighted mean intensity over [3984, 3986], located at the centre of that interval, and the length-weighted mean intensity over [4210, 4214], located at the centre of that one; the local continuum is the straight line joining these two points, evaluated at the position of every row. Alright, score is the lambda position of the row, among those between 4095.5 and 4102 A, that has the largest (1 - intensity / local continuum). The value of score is 4097.89 A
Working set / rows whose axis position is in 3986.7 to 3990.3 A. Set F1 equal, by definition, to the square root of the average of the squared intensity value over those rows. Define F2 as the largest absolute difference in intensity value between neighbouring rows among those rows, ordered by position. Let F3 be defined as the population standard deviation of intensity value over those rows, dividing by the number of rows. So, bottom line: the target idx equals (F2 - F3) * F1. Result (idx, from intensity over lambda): 77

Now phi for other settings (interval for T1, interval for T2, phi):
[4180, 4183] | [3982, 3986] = 1.21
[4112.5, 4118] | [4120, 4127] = 0.97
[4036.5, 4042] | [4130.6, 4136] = 1.04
